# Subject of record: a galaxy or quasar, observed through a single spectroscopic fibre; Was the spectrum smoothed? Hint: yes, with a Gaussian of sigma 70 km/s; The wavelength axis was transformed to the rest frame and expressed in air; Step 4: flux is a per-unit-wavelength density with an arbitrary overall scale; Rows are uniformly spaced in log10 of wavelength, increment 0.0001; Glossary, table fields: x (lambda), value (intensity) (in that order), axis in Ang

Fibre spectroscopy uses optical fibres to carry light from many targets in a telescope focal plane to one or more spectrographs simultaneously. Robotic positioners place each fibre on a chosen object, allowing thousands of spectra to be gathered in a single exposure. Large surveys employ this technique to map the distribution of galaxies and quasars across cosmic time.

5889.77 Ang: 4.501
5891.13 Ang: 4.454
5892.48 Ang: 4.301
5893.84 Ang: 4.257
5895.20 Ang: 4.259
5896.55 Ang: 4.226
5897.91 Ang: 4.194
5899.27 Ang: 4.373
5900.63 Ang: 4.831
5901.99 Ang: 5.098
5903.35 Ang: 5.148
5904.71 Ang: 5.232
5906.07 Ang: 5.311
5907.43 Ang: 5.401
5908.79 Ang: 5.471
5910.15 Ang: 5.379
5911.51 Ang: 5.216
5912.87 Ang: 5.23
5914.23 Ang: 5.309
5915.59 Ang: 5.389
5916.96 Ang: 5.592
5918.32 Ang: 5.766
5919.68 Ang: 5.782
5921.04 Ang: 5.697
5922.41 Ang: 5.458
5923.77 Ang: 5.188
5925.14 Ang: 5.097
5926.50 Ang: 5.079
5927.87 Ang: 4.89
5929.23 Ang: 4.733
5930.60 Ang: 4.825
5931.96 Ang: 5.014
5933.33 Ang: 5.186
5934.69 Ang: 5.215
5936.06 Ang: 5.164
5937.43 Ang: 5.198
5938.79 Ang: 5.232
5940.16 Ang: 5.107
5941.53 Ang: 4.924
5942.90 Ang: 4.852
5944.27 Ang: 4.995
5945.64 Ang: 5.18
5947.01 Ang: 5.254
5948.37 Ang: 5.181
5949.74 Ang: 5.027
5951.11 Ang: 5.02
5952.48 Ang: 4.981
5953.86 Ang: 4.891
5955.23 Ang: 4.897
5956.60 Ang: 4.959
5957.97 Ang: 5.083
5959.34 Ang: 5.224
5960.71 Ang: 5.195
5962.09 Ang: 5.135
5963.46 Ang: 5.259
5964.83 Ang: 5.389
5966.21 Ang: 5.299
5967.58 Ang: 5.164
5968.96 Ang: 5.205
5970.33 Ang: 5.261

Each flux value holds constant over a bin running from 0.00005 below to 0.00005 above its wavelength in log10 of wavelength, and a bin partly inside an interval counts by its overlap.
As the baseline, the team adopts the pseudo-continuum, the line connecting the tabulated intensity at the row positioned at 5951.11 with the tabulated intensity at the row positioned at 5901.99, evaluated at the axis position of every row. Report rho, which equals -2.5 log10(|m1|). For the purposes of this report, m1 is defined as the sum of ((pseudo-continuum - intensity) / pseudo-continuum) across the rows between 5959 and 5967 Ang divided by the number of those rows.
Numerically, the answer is 3.3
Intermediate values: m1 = -0.050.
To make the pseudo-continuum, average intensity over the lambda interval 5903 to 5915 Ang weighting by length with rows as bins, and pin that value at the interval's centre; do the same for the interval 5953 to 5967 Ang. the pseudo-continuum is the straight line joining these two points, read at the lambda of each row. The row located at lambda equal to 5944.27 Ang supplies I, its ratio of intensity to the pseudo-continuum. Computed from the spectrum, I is 0.96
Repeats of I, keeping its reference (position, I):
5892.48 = 0.80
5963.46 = 1.03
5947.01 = 1.02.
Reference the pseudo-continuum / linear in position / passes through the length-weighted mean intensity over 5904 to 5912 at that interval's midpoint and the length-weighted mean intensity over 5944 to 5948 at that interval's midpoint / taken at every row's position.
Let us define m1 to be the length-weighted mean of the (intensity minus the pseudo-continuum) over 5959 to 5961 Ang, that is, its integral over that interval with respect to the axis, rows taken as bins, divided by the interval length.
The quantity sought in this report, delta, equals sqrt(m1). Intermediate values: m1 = 0.100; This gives 0.32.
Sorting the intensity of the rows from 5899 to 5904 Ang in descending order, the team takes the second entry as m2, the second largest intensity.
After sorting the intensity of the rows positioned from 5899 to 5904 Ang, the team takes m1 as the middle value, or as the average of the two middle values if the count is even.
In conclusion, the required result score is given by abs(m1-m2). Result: 0.13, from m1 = 5.0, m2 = 5.098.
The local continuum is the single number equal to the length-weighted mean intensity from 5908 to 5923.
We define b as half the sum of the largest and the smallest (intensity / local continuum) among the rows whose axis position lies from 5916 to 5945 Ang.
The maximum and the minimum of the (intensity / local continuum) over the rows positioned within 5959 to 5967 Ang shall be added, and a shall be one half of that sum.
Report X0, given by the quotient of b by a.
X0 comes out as 1.00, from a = 0.96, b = 0.96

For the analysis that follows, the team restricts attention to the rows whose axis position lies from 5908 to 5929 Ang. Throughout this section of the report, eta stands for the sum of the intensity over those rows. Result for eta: 80.5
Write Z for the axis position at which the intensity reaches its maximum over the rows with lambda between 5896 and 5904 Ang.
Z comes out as 5903.35 Ang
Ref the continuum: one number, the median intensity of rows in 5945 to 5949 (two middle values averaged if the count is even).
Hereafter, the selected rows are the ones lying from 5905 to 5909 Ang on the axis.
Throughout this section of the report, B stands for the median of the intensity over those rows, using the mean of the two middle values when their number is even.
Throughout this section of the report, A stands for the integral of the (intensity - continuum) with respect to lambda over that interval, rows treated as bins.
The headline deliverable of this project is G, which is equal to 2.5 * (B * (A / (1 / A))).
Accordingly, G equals 8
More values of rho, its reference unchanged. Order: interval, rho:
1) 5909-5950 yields 3.8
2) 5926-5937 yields 5.3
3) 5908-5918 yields 3.1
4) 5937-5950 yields 4.8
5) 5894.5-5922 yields 4.9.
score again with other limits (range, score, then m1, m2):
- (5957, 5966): 0.05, 5.2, 5.259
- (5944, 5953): 0.15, 5.0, 5.181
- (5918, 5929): 0.44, 5.3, 5.766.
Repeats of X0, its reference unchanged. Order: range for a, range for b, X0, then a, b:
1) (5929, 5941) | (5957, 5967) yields 1.05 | 0.91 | 0.96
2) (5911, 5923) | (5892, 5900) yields 0.78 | 1.00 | 0.78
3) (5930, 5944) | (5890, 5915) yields 0.96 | 0.92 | 0.88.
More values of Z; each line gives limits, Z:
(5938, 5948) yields 5947.01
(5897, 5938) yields 5919.68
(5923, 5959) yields 5947.01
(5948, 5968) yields 5964.83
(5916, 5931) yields 5919.68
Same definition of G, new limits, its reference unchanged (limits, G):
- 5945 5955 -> 16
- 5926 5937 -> 41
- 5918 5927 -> 70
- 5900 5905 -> 4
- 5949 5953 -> 6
